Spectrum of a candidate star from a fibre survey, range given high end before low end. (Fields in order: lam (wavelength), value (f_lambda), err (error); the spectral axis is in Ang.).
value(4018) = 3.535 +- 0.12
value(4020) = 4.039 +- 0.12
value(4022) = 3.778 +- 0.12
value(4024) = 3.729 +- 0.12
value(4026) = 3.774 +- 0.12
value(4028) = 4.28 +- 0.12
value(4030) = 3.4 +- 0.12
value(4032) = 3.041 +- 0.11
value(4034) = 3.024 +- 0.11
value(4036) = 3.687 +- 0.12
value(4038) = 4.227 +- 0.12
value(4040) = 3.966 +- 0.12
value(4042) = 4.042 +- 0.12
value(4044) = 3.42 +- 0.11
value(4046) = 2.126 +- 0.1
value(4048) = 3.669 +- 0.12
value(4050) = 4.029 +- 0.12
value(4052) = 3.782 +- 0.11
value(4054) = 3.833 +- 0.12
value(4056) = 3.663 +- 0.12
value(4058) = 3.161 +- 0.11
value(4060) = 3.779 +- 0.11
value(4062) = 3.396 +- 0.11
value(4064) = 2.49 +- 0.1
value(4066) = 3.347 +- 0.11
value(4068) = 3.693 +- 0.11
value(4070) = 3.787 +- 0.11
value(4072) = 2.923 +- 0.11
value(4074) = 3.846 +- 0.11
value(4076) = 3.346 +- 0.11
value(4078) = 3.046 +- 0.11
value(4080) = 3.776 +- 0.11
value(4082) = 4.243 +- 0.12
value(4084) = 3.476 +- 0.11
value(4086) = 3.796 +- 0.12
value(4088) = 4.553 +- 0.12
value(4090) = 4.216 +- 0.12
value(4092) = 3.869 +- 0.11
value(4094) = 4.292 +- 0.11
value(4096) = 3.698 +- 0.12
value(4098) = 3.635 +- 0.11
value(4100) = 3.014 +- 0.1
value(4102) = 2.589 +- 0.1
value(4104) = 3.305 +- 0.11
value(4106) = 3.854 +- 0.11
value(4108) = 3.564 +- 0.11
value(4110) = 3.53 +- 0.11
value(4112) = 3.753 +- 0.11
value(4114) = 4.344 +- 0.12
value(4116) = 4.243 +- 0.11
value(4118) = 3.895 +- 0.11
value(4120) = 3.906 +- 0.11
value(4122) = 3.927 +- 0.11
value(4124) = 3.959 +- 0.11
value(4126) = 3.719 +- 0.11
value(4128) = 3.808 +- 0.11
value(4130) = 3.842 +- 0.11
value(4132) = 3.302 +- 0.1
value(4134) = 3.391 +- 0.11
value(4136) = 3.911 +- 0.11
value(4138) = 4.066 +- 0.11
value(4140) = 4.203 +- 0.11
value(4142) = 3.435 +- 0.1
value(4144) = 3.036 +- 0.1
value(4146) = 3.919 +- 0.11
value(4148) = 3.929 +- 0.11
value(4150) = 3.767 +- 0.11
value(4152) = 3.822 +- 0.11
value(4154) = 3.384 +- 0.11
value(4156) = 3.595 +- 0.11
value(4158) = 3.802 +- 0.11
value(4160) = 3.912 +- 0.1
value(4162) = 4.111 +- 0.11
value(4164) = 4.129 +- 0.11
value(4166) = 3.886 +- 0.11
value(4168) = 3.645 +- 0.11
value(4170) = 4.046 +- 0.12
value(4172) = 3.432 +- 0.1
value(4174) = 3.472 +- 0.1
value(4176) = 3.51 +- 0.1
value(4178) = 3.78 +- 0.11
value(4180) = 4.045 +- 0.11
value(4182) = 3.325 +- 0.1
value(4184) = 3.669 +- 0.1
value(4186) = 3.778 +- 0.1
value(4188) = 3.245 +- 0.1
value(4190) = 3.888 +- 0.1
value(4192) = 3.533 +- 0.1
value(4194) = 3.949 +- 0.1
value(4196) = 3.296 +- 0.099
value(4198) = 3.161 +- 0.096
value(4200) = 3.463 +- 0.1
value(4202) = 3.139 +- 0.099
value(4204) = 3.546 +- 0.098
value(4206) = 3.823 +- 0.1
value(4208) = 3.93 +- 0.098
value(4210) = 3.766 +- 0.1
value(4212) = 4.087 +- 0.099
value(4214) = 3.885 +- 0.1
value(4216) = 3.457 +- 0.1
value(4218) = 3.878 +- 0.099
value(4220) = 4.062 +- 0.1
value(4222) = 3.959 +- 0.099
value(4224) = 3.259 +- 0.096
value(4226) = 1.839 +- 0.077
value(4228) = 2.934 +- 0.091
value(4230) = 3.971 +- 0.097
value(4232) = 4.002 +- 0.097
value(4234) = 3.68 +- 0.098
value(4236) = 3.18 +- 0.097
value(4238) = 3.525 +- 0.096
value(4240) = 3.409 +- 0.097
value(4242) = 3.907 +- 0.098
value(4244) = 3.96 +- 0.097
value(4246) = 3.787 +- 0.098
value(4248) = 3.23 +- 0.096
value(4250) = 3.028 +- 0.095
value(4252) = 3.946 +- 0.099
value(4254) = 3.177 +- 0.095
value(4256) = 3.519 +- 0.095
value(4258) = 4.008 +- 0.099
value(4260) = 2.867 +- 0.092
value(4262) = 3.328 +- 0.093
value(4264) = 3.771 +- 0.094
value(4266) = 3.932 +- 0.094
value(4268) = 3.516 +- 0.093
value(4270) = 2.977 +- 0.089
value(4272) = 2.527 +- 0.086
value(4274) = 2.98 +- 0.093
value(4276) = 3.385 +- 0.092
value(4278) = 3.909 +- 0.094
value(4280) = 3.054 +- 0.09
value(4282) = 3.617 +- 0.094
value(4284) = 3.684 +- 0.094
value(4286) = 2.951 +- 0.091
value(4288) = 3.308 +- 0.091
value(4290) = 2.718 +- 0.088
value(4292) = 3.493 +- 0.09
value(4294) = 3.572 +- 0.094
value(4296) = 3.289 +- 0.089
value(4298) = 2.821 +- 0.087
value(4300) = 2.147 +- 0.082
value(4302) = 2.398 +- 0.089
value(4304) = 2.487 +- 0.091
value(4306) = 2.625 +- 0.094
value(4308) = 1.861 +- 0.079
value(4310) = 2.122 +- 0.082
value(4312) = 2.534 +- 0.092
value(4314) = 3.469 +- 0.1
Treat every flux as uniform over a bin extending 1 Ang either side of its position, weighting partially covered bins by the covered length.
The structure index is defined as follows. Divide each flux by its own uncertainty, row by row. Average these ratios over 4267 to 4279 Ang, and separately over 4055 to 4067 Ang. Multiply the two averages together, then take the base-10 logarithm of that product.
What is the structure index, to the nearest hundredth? 3.02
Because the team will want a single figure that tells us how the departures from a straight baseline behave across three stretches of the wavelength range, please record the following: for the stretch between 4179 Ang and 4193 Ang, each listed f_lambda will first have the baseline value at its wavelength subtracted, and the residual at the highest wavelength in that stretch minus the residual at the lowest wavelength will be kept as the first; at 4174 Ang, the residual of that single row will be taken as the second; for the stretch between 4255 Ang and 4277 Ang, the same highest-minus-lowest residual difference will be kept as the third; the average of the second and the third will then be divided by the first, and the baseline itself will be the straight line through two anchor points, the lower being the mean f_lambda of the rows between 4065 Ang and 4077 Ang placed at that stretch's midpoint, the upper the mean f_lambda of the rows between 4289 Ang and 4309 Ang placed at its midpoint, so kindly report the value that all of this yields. 0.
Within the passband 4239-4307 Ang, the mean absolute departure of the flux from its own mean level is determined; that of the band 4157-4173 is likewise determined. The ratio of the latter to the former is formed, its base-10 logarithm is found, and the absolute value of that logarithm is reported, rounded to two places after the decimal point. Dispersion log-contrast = 0.36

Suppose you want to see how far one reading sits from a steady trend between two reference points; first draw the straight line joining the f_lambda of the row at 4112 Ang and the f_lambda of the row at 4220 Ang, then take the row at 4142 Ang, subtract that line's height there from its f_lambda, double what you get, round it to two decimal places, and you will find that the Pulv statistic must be -0.81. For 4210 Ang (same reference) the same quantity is -0.53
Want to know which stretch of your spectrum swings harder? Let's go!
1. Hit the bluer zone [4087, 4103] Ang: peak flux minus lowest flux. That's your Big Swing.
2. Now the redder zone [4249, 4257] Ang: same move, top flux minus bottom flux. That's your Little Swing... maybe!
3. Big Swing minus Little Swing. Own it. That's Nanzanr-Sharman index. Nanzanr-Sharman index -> 1.0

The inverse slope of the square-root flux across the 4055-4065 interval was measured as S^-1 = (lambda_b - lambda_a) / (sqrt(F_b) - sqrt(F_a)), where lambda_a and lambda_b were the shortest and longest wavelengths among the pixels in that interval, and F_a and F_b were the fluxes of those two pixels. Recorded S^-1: -24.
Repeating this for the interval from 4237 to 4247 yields 117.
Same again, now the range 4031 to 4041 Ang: 32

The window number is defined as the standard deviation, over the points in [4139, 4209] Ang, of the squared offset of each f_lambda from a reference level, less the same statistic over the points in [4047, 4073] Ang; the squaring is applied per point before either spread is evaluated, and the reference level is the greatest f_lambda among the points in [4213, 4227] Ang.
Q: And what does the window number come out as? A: -0.4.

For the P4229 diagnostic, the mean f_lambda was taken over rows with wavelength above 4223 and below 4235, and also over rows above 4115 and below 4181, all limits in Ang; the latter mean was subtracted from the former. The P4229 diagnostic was -0.50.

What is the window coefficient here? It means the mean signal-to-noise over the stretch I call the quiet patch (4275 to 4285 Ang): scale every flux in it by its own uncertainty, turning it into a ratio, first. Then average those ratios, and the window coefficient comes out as 38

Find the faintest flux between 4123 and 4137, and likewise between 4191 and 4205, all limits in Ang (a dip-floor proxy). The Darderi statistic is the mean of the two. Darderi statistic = 3.22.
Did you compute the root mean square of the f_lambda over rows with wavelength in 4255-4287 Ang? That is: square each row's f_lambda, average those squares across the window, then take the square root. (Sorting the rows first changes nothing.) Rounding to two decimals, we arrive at 3.40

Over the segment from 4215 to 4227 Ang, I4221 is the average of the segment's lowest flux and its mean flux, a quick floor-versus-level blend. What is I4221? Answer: 2.62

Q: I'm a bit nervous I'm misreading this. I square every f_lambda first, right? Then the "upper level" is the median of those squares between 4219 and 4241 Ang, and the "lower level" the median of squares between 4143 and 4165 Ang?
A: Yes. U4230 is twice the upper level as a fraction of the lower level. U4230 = 1.70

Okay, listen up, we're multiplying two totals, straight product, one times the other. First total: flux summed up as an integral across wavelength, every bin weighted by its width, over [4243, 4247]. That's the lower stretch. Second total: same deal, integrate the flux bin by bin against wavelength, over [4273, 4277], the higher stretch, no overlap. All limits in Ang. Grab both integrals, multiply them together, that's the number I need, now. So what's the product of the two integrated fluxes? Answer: 197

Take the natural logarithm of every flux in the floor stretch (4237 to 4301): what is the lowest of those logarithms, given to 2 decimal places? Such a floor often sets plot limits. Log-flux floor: 0.76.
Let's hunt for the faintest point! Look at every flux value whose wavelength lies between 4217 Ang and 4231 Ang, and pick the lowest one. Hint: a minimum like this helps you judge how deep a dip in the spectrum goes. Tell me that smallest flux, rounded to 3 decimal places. 1.839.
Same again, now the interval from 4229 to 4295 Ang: 2.527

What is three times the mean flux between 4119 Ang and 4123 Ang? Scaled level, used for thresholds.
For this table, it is 11.7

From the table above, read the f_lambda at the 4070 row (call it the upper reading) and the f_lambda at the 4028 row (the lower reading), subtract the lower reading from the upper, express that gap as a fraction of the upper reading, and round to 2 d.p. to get -0.13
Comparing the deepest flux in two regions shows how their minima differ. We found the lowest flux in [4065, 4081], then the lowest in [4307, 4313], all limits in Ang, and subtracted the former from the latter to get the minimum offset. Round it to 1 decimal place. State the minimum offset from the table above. -1.1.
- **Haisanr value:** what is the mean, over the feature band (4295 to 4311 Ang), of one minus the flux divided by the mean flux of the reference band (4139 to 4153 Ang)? 0.34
